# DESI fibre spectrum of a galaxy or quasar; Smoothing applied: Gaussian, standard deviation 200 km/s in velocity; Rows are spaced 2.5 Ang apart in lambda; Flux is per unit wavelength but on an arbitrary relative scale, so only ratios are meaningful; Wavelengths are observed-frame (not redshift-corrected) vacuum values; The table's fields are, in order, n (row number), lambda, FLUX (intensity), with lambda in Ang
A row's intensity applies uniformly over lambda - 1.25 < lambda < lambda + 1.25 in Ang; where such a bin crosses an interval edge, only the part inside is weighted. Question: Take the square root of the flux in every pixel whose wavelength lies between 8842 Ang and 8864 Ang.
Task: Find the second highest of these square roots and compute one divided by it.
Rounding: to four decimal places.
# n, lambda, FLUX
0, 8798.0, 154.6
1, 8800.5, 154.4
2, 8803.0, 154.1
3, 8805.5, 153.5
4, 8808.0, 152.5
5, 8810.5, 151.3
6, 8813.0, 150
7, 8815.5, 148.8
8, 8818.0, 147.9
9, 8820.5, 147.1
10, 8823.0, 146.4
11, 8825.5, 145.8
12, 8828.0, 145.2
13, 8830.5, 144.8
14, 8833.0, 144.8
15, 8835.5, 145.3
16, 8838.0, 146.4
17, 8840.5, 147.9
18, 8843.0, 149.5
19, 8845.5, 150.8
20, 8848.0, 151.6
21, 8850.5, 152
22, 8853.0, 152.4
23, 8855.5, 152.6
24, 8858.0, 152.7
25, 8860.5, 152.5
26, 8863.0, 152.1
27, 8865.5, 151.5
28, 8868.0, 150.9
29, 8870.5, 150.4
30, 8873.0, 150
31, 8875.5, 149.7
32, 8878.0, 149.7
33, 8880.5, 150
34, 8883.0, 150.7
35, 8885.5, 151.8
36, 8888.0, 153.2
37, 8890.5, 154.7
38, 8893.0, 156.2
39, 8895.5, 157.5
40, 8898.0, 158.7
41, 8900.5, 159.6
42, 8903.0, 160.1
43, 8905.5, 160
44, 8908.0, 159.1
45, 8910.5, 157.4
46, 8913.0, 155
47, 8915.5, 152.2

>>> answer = 0.0810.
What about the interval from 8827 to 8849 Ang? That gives 0.0814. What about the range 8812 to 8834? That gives 0.0820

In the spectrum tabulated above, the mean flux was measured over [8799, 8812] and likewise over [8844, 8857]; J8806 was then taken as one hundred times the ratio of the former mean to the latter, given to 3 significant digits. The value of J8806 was 101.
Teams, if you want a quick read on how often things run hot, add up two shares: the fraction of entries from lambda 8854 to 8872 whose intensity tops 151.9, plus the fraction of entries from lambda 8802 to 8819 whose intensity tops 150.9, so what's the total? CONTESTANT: 1.14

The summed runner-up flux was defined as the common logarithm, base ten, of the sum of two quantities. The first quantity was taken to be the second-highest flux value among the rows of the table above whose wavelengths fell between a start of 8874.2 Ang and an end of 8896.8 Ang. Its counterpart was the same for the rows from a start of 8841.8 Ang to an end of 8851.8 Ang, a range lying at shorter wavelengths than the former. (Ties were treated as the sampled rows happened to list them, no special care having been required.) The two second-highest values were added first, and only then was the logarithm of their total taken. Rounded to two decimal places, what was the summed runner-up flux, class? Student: 2.49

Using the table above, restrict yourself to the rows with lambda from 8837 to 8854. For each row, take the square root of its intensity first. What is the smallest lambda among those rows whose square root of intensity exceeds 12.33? 8853.0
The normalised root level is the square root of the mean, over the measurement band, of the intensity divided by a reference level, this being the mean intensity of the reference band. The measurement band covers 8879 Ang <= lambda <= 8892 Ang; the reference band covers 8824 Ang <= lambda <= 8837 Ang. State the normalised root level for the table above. 1.02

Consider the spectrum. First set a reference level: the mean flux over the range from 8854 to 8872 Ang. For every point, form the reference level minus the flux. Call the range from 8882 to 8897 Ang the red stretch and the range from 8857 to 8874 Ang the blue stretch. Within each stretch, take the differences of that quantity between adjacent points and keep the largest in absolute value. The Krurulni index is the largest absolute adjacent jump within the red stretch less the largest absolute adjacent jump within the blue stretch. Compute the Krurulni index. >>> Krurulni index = 0.9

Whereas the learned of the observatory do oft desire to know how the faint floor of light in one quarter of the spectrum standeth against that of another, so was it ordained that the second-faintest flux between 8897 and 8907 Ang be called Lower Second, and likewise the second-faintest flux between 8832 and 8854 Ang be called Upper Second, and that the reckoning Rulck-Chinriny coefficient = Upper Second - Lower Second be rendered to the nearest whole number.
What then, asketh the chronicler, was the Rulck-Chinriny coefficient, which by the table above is -14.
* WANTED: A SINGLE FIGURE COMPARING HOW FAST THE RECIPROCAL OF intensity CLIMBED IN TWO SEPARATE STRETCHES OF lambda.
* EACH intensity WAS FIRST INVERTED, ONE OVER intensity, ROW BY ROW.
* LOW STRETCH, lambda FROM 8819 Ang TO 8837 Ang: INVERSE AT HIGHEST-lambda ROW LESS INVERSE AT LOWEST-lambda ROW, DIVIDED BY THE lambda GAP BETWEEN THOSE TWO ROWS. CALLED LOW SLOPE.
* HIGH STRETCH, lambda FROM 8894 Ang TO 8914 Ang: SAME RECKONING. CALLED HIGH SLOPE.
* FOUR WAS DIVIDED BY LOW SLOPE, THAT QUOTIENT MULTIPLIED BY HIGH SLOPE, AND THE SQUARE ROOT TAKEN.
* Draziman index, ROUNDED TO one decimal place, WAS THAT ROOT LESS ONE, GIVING 1.0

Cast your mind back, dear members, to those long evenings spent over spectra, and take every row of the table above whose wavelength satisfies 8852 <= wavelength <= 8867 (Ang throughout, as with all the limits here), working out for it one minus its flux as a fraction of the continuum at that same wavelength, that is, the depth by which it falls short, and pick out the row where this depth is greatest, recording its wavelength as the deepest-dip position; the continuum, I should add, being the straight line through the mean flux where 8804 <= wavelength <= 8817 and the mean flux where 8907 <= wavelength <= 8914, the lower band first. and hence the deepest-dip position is 8865.5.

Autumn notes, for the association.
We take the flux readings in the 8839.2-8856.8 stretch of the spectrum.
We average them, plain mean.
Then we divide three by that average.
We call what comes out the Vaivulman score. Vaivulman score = 0.0199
